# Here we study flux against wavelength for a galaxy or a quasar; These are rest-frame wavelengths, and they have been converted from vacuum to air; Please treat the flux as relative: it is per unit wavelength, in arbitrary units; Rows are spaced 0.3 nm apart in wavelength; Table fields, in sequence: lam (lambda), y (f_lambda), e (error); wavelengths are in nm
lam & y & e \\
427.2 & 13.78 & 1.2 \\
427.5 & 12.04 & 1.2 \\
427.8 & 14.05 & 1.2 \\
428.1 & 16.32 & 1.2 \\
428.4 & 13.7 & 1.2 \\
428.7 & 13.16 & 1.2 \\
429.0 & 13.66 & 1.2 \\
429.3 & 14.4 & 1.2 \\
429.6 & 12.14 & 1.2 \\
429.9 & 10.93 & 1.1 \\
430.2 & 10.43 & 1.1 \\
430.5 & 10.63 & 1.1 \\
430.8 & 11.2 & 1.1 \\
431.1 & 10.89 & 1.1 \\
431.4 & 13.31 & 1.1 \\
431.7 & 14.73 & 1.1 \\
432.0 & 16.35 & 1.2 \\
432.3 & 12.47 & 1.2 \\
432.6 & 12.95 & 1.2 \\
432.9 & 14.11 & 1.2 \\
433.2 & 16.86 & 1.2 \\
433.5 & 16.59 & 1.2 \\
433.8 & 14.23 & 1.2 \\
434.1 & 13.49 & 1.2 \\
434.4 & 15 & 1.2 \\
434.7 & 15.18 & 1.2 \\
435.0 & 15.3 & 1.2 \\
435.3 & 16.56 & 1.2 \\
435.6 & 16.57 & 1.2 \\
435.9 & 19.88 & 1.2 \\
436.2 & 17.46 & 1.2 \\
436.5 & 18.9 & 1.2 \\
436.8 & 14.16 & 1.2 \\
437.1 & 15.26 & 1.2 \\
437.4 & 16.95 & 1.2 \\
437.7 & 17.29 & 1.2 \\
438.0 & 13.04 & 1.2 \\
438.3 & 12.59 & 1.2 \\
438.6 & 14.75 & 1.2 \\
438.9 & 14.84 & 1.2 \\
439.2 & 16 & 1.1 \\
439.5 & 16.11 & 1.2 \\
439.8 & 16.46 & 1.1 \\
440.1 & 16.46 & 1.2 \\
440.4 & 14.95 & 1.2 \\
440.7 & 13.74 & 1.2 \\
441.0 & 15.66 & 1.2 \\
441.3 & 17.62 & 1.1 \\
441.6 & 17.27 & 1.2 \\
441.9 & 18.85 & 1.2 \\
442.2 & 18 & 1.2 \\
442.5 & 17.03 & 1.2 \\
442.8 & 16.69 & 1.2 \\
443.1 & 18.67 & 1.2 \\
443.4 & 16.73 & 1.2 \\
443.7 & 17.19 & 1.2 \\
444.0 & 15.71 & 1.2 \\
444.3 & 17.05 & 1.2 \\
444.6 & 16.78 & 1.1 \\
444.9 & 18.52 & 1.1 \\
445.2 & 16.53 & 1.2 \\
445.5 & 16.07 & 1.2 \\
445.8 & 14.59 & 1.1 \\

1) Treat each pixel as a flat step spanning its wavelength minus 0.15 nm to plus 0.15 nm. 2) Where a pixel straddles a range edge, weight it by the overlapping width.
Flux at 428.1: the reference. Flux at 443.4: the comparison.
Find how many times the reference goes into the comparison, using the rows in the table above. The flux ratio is 1.03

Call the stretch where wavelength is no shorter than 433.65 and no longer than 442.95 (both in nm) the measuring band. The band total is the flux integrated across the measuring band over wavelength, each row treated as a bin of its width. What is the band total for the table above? 149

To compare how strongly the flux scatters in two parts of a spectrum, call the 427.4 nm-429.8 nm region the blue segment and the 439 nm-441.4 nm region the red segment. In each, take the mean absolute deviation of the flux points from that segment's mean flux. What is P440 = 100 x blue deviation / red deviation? 114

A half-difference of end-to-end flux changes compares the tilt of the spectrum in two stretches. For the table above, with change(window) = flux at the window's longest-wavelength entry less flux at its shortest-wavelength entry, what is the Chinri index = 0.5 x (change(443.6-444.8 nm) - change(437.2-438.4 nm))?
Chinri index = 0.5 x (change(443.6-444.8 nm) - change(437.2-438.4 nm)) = 2.0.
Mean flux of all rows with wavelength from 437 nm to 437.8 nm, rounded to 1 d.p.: 16.5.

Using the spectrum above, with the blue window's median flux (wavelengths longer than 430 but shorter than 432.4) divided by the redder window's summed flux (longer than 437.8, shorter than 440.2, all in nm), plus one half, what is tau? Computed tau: 0.598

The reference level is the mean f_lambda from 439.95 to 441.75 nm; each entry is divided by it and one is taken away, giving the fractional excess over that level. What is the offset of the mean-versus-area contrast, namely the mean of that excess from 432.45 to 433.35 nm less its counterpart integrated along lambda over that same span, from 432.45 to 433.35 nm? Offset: -0.008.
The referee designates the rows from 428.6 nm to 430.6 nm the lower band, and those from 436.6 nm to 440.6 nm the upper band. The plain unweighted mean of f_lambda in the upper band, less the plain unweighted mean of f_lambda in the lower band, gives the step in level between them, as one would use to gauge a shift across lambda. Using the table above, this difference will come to 3.1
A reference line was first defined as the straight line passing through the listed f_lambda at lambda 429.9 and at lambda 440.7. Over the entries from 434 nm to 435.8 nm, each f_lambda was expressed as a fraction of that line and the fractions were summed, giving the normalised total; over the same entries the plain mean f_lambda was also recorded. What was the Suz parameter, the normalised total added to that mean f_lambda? 23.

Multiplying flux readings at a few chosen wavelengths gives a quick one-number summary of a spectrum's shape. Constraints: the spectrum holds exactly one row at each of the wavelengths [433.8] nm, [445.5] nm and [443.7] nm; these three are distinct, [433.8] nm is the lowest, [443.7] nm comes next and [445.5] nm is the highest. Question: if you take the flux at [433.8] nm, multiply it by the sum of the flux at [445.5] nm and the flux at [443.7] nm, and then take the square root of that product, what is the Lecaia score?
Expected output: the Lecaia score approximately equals 21.8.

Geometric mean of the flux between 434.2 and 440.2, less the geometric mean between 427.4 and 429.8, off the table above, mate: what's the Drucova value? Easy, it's 2.2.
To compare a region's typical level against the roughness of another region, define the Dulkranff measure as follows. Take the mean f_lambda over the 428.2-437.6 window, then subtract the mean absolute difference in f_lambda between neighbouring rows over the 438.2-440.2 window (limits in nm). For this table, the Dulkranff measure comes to 13.8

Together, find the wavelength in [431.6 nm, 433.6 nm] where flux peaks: 433.2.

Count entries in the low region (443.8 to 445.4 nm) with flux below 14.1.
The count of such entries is 0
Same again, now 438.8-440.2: 0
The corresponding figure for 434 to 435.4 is 1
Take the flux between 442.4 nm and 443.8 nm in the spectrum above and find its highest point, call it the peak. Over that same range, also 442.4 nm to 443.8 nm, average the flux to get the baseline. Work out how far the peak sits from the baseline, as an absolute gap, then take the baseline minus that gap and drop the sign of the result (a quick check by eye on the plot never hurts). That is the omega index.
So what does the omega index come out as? 15.9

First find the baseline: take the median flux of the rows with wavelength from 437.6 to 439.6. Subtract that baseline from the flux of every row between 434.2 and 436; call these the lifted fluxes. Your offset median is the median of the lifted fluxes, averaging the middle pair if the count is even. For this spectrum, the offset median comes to 1.1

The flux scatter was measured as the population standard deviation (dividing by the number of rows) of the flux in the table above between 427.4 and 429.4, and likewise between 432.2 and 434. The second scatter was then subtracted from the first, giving -0.5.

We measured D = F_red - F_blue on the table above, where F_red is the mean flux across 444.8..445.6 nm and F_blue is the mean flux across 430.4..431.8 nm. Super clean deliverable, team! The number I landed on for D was 5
